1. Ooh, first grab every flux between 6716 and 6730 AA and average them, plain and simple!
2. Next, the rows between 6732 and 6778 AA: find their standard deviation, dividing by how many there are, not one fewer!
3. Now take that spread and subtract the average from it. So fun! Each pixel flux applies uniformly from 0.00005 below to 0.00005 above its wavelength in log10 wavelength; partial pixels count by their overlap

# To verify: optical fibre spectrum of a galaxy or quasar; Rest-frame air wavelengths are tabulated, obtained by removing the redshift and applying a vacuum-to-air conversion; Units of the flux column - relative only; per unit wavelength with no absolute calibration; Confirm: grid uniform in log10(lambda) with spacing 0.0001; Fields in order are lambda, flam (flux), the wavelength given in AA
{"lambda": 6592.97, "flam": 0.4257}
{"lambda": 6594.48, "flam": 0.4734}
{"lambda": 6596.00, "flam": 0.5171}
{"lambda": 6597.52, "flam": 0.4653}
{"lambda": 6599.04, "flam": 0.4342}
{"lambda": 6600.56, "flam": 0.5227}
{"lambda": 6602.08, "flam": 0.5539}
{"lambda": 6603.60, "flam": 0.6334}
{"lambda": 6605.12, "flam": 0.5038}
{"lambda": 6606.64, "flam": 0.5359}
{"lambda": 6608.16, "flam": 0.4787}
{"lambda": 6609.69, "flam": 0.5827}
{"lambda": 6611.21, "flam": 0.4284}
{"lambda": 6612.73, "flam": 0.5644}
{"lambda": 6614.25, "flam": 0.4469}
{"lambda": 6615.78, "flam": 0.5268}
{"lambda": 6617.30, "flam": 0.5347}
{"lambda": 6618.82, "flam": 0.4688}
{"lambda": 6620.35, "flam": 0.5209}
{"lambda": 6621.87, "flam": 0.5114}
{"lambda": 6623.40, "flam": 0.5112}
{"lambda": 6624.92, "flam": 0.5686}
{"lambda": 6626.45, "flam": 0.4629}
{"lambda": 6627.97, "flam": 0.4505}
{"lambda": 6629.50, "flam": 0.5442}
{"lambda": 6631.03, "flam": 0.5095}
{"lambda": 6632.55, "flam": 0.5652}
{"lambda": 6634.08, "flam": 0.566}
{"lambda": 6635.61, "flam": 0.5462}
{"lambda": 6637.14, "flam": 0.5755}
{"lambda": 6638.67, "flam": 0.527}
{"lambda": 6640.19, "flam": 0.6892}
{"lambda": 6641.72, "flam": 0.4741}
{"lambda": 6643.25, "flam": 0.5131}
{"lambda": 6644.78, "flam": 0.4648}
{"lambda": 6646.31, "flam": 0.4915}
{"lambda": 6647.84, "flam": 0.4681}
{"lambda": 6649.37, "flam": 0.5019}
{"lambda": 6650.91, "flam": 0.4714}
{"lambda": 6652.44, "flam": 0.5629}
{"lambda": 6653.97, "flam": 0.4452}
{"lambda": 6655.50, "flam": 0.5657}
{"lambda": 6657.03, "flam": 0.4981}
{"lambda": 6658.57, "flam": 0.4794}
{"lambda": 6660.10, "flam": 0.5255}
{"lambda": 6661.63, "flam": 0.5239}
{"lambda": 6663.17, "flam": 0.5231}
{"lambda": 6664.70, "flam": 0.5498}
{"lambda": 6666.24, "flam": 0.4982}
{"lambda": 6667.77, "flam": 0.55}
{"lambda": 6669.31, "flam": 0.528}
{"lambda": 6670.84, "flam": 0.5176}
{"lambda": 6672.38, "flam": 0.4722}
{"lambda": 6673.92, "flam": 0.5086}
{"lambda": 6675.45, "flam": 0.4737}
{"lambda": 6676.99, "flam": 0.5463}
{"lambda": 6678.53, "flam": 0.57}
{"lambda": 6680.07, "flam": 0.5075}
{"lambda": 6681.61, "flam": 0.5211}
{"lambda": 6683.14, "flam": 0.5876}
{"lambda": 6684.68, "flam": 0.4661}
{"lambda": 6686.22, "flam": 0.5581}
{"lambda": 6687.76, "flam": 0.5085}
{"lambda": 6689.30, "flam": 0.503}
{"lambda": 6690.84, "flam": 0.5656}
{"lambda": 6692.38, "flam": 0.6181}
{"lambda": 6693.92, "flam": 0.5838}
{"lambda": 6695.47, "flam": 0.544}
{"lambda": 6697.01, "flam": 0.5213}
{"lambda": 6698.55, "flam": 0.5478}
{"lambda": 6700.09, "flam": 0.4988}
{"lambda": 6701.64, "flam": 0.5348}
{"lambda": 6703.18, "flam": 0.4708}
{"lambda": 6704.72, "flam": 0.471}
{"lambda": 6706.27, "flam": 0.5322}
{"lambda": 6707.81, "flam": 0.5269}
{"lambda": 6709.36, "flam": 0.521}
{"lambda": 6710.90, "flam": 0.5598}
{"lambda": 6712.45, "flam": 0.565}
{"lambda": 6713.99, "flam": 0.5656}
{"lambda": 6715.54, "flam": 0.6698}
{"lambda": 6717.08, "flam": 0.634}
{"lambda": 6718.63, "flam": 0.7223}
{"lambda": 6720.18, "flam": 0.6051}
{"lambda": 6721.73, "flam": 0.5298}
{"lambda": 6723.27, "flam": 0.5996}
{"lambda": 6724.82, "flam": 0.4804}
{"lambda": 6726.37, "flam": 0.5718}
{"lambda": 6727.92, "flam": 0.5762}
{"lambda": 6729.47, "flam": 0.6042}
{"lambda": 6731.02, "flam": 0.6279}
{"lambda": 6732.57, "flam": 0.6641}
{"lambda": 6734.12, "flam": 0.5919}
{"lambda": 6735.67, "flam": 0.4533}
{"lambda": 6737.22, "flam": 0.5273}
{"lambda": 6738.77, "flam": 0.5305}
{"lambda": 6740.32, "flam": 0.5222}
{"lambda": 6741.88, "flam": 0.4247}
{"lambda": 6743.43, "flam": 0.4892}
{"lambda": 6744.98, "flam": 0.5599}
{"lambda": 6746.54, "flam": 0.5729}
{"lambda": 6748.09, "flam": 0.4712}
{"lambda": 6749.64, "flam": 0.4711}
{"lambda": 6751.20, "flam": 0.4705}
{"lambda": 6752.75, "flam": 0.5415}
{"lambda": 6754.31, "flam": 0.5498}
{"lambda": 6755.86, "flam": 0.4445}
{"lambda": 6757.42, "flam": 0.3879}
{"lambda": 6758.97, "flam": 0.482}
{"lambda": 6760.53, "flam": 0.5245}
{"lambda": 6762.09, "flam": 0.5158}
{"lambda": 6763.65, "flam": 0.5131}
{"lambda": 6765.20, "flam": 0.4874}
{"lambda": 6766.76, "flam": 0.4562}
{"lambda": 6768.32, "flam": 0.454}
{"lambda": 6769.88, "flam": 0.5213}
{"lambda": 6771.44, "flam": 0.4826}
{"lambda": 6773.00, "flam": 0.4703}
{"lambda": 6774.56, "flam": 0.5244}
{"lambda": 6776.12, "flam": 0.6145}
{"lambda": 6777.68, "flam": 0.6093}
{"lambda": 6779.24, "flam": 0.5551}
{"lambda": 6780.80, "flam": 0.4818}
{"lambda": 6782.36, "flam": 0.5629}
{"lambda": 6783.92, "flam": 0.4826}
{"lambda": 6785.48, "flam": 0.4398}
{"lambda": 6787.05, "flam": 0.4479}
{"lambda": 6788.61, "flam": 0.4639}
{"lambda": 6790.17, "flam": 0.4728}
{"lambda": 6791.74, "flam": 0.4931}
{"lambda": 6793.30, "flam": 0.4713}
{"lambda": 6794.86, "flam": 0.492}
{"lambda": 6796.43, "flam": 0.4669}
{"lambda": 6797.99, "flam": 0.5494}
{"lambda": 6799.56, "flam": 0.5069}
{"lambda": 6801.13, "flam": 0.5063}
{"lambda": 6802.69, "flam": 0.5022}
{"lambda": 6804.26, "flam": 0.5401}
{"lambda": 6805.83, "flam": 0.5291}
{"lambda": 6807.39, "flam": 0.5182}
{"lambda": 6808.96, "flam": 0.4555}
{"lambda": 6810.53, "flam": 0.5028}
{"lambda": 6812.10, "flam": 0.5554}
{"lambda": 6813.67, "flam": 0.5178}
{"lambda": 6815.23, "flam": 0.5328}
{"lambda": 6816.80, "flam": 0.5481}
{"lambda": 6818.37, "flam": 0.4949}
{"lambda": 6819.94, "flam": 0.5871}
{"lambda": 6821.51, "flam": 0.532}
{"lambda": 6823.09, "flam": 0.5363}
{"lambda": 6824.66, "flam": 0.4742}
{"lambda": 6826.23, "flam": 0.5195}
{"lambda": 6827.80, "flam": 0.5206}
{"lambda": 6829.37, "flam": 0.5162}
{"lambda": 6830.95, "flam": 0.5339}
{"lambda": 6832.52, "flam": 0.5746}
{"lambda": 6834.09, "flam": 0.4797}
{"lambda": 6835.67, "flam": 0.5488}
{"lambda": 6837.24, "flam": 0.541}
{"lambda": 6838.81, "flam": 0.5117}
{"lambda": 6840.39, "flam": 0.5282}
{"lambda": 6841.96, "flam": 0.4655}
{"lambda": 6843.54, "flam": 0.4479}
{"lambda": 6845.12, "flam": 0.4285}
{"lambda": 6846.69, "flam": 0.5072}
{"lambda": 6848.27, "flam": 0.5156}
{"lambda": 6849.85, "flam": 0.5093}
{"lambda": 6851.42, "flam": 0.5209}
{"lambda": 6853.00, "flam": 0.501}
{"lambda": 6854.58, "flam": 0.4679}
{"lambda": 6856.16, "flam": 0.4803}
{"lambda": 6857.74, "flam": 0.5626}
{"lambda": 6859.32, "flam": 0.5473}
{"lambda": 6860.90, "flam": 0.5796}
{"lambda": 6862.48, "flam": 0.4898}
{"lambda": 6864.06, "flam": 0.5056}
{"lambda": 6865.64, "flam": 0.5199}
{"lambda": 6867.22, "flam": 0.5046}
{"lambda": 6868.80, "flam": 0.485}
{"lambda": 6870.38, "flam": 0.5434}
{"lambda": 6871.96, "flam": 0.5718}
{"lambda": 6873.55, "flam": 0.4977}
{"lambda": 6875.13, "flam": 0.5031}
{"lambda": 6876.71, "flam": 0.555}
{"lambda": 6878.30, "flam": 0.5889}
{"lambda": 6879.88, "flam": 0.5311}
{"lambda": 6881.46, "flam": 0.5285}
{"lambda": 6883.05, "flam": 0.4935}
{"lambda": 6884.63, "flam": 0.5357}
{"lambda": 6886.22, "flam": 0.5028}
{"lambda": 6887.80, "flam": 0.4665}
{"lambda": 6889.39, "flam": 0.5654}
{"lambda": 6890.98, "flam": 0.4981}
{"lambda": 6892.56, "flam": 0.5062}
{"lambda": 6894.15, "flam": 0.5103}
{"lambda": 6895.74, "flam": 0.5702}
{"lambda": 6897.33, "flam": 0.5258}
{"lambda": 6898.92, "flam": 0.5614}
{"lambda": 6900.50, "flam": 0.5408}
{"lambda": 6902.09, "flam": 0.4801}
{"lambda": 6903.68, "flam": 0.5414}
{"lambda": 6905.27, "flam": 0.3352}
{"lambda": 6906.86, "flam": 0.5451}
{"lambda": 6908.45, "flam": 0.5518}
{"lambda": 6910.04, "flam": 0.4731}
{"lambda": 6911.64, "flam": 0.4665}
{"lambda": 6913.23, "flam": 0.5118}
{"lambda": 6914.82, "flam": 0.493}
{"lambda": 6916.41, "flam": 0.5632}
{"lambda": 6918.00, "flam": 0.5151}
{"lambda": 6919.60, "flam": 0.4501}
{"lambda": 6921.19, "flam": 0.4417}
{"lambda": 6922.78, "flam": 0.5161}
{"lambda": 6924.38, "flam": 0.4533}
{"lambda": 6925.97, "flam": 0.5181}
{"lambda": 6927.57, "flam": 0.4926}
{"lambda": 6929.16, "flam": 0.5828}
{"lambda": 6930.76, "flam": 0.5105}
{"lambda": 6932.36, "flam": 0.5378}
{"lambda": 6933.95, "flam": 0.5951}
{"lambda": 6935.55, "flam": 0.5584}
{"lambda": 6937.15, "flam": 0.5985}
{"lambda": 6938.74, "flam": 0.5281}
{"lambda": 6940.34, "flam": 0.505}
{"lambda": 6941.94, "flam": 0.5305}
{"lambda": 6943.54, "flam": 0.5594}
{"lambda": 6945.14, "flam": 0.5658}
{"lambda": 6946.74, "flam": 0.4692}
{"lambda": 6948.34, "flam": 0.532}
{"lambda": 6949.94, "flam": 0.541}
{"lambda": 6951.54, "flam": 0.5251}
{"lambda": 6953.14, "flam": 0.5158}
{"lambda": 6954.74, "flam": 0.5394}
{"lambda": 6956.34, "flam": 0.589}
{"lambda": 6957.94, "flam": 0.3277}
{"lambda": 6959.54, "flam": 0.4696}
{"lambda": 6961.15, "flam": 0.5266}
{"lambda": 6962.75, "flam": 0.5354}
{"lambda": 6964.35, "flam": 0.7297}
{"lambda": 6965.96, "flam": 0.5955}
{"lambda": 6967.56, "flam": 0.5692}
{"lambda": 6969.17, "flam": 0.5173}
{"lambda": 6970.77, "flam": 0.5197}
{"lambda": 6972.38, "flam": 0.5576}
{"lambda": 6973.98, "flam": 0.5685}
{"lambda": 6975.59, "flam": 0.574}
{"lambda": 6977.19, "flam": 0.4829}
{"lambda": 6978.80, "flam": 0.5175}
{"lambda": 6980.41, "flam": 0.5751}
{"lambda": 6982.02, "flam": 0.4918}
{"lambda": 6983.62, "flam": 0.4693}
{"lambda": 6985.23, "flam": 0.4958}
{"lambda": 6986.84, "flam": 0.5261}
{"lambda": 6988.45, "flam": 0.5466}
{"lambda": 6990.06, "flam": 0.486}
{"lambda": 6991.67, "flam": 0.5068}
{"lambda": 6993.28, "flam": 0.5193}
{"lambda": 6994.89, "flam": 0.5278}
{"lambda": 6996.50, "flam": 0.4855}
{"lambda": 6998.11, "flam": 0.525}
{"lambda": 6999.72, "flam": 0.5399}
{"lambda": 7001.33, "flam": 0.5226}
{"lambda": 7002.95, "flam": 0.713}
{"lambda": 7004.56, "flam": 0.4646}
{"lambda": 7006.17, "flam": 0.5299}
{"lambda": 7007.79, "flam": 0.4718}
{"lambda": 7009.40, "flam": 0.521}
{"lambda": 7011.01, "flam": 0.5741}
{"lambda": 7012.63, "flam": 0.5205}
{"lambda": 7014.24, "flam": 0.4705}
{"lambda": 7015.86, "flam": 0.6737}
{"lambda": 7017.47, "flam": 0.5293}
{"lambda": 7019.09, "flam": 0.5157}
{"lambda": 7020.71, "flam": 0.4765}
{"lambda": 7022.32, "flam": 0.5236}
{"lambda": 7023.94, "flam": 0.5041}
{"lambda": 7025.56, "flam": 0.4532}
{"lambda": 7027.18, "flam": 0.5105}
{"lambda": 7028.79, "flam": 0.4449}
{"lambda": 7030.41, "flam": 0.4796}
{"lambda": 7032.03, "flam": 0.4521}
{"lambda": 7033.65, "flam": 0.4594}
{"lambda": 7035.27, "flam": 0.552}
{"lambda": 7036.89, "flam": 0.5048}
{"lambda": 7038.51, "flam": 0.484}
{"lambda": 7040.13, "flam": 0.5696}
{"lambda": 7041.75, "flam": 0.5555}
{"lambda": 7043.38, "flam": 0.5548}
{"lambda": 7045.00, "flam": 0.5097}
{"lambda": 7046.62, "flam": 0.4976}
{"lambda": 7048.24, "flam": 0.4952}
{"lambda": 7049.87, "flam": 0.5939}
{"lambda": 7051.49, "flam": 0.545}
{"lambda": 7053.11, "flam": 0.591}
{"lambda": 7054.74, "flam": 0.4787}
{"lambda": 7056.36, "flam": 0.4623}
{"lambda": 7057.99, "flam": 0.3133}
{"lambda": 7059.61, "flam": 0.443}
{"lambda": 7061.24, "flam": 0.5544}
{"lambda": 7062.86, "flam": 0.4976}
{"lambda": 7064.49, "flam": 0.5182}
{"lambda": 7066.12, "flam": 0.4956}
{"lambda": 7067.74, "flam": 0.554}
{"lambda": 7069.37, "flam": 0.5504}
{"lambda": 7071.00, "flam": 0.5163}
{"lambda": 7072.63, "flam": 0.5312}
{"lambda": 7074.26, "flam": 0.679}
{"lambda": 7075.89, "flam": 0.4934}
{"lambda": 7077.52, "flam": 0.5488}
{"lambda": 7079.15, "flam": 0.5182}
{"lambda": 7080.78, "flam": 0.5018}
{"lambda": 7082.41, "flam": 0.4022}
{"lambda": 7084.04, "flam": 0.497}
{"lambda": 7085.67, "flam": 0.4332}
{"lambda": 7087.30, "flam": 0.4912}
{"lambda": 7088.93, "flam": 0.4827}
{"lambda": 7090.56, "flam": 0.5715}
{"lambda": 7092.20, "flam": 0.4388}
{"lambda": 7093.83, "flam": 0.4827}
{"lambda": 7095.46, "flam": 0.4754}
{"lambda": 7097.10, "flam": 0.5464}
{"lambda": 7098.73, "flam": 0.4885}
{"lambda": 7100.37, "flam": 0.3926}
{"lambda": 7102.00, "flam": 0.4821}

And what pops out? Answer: -0.53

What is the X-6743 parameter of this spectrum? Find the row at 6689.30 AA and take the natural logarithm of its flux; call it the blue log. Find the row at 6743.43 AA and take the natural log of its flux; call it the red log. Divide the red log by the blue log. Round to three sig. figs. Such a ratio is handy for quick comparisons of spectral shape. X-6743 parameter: 1.04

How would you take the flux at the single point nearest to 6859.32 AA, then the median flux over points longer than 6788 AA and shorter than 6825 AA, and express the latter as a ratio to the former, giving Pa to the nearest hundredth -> 0.93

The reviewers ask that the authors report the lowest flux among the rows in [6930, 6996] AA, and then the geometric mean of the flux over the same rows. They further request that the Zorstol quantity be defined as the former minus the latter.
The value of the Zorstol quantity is -0.20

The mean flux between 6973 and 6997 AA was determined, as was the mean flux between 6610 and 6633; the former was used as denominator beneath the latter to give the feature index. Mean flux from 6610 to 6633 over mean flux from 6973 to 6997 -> 0.980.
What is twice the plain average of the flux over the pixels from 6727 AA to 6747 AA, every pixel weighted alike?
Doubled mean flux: 1.10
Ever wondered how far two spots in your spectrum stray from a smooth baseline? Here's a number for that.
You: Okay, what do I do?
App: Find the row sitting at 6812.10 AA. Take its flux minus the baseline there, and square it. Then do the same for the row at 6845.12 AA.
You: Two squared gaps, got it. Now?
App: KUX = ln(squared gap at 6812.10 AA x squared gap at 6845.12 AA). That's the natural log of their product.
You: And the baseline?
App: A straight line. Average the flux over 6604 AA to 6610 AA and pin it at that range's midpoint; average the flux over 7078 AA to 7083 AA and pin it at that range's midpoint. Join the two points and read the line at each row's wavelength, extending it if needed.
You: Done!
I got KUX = -11.2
